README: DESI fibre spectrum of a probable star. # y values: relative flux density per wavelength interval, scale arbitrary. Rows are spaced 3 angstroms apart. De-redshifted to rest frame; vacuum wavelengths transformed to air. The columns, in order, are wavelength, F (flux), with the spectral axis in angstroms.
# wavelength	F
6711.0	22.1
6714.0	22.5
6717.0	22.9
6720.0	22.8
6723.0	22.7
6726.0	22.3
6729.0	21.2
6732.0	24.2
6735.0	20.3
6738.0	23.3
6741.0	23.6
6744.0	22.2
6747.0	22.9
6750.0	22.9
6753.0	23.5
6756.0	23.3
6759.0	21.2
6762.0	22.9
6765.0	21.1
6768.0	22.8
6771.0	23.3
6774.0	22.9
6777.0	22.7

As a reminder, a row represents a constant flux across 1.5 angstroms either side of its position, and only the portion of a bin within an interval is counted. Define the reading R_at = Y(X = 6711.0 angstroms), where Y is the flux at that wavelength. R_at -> 22.1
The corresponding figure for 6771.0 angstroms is 23.3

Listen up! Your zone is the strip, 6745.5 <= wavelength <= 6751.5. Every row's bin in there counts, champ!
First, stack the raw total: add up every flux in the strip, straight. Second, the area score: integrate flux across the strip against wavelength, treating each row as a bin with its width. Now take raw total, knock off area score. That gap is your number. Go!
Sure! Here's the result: -91.6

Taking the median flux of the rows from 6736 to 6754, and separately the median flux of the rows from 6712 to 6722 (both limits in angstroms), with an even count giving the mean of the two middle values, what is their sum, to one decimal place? 45.9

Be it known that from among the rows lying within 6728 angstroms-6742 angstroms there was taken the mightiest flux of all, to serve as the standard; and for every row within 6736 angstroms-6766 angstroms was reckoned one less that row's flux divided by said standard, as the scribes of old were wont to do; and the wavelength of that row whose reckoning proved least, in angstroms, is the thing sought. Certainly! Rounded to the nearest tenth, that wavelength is 6741.0 angstroms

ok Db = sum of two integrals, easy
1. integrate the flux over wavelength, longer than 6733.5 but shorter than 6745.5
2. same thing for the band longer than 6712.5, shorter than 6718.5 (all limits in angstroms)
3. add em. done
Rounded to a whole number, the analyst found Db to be 404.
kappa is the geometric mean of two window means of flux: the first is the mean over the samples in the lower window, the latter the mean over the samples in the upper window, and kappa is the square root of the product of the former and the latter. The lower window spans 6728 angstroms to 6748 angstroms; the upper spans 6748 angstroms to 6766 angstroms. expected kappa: 22.5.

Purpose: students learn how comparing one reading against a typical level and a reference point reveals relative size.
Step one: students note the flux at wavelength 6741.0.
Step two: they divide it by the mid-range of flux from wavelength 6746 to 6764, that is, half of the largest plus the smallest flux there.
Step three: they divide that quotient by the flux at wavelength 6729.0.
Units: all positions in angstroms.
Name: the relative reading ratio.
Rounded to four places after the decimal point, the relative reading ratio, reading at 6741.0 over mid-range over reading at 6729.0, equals 0.0498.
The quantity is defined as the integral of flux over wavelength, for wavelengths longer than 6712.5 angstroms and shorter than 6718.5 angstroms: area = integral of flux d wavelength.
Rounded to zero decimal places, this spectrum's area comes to 136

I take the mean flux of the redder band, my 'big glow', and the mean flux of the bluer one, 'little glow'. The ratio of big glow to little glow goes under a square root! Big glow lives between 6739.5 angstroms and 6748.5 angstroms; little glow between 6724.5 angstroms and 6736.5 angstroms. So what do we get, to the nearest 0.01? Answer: 1.02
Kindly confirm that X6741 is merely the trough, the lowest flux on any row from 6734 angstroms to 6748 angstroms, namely 20.3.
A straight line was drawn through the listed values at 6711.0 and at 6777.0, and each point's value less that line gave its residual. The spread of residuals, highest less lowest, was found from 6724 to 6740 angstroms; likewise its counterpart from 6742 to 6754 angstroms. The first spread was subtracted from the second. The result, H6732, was -2.7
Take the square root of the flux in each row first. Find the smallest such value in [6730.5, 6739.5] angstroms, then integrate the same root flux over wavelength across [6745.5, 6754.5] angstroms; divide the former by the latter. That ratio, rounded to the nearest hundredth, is 0.10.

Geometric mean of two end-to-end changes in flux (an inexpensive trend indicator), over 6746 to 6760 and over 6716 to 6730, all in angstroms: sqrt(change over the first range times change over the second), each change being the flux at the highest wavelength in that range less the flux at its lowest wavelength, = 1.7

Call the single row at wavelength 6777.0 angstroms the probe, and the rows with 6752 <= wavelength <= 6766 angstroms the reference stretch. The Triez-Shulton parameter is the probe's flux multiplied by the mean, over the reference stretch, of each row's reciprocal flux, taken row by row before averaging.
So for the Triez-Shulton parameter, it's 1.02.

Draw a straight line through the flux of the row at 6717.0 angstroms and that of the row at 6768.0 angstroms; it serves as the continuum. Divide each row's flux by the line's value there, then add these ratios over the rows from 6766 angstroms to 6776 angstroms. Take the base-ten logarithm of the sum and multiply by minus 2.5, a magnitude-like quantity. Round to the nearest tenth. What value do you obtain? -1.2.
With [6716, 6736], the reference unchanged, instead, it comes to -2.1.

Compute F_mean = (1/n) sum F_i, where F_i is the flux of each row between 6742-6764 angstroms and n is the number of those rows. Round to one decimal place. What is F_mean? 22.7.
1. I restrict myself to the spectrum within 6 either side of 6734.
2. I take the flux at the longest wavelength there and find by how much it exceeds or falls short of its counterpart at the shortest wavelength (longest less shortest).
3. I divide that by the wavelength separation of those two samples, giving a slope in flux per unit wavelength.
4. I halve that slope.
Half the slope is 0.12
